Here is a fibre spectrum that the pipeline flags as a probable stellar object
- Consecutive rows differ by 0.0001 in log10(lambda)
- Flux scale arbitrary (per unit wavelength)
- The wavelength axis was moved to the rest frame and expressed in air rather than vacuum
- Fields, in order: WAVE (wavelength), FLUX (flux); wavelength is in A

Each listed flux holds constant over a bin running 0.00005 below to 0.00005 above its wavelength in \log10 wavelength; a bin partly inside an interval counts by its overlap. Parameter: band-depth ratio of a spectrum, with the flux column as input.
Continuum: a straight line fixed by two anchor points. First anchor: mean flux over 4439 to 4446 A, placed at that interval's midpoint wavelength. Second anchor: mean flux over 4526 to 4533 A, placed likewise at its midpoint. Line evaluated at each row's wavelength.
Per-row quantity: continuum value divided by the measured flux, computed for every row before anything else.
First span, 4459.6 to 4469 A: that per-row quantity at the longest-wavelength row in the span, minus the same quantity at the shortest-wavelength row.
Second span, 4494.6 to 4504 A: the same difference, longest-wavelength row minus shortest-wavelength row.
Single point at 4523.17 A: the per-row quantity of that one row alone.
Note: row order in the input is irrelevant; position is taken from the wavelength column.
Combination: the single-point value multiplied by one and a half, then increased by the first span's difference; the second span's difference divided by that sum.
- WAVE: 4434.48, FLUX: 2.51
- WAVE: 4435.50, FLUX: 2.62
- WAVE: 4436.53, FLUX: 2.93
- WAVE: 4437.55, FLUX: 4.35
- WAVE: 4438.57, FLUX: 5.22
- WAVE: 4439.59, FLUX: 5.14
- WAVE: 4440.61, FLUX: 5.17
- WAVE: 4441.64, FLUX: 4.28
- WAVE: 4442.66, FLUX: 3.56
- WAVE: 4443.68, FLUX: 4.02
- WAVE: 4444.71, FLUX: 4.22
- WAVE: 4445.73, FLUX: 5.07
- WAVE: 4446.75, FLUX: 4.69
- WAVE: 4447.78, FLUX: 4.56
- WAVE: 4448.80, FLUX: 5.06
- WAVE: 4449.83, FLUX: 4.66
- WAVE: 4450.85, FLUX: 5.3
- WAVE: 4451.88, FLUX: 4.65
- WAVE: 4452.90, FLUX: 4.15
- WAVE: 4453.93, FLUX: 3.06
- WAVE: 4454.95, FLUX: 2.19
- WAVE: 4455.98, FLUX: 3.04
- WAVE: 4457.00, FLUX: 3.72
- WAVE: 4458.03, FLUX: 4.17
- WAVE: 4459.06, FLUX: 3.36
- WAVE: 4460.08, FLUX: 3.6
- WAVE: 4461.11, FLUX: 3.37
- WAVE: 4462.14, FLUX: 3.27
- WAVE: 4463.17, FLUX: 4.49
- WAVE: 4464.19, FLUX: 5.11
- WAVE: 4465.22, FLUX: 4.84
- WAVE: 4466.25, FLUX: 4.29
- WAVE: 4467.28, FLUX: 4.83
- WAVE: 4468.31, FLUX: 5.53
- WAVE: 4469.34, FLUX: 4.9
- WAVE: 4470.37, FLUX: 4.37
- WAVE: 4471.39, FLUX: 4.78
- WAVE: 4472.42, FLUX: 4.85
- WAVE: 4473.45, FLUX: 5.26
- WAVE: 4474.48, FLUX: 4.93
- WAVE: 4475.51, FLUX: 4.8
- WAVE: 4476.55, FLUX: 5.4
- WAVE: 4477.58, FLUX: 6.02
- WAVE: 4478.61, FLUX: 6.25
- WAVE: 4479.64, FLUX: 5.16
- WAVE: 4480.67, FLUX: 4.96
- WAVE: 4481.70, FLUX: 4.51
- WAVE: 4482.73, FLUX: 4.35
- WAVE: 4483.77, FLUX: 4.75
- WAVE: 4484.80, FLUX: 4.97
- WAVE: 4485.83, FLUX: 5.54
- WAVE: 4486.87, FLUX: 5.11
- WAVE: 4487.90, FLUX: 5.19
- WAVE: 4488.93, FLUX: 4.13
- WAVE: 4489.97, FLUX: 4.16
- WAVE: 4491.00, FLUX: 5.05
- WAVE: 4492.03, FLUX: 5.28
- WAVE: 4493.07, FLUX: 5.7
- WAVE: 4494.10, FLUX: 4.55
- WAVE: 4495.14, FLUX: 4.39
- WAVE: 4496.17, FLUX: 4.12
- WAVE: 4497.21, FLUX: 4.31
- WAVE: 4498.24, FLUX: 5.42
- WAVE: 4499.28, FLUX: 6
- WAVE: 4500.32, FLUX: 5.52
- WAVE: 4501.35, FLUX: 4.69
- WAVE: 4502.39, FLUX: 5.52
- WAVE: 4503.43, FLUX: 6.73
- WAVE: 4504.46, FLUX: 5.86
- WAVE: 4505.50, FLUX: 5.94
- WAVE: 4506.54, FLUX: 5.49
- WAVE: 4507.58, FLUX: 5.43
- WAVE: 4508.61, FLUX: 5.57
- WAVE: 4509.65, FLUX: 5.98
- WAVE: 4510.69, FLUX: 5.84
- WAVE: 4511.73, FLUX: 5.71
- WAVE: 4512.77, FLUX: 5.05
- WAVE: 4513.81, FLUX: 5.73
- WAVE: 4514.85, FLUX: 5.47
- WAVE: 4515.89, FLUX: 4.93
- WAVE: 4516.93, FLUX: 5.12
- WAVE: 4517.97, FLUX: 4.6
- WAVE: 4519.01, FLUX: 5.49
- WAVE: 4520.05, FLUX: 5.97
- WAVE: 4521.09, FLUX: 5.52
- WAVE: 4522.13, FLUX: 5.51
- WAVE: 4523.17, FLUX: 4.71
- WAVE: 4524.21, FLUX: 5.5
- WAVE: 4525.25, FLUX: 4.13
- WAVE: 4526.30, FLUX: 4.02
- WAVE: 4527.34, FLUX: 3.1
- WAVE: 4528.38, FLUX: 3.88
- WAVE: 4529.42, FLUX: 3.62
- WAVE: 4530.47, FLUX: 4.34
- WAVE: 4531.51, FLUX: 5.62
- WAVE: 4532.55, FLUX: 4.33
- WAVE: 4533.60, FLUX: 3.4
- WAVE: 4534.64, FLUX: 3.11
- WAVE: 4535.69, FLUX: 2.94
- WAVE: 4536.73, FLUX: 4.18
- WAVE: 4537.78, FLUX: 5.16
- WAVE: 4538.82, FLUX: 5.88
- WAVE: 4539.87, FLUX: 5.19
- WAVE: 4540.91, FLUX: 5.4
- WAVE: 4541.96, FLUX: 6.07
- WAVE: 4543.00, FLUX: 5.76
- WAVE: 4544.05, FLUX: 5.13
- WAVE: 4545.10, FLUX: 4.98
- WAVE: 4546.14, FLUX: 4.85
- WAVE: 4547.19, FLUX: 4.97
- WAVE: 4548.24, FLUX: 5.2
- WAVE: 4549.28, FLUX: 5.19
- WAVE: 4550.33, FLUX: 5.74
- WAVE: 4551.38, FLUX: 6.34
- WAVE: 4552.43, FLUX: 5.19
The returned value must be -0.39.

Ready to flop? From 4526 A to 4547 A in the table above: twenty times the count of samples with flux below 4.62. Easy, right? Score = 200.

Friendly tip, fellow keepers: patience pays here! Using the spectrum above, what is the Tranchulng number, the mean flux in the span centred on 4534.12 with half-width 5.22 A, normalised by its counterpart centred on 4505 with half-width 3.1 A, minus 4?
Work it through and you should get -3.27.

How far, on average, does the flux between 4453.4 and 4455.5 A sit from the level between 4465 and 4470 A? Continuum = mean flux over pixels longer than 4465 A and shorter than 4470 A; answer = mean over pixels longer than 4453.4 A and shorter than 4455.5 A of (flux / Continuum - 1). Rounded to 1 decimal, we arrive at -0.5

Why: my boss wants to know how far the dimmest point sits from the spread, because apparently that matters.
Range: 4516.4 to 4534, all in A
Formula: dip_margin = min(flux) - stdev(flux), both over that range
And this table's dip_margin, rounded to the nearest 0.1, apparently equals 2.2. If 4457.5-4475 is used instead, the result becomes 2.6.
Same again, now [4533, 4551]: 2.0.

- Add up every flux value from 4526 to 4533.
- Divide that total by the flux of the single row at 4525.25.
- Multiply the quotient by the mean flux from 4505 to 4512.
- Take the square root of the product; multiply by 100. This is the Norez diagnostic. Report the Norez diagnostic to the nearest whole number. 632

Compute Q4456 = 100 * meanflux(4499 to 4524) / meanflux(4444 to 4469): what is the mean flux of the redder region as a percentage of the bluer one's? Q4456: 131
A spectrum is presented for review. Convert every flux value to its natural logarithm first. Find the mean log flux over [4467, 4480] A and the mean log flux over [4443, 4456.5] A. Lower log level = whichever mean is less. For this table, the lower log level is 1.41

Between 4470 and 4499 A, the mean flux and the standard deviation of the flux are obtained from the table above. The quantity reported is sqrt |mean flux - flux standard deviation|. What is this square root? 2.10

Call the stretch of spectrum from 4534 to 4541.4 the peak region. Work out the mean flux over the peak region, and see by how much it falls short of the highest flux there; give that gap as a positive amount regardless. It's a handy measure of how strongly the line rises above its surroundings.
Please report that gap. 1.3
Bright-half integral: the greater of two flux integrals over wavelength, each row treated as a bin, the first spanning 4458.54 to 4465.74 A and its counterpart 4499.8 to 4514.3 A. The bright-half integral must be 82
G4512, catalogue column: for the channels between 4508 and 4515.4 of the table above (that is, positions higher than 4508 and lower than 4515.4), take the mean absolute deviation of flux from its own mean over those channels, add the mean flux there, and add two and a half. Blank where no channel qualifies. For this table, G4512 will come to 8.3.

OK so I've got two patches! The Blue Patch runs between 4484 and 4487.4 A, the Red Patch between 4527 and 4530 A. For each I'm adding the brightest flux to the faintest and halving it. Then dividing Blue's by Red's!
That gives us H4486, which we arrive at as 1.51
